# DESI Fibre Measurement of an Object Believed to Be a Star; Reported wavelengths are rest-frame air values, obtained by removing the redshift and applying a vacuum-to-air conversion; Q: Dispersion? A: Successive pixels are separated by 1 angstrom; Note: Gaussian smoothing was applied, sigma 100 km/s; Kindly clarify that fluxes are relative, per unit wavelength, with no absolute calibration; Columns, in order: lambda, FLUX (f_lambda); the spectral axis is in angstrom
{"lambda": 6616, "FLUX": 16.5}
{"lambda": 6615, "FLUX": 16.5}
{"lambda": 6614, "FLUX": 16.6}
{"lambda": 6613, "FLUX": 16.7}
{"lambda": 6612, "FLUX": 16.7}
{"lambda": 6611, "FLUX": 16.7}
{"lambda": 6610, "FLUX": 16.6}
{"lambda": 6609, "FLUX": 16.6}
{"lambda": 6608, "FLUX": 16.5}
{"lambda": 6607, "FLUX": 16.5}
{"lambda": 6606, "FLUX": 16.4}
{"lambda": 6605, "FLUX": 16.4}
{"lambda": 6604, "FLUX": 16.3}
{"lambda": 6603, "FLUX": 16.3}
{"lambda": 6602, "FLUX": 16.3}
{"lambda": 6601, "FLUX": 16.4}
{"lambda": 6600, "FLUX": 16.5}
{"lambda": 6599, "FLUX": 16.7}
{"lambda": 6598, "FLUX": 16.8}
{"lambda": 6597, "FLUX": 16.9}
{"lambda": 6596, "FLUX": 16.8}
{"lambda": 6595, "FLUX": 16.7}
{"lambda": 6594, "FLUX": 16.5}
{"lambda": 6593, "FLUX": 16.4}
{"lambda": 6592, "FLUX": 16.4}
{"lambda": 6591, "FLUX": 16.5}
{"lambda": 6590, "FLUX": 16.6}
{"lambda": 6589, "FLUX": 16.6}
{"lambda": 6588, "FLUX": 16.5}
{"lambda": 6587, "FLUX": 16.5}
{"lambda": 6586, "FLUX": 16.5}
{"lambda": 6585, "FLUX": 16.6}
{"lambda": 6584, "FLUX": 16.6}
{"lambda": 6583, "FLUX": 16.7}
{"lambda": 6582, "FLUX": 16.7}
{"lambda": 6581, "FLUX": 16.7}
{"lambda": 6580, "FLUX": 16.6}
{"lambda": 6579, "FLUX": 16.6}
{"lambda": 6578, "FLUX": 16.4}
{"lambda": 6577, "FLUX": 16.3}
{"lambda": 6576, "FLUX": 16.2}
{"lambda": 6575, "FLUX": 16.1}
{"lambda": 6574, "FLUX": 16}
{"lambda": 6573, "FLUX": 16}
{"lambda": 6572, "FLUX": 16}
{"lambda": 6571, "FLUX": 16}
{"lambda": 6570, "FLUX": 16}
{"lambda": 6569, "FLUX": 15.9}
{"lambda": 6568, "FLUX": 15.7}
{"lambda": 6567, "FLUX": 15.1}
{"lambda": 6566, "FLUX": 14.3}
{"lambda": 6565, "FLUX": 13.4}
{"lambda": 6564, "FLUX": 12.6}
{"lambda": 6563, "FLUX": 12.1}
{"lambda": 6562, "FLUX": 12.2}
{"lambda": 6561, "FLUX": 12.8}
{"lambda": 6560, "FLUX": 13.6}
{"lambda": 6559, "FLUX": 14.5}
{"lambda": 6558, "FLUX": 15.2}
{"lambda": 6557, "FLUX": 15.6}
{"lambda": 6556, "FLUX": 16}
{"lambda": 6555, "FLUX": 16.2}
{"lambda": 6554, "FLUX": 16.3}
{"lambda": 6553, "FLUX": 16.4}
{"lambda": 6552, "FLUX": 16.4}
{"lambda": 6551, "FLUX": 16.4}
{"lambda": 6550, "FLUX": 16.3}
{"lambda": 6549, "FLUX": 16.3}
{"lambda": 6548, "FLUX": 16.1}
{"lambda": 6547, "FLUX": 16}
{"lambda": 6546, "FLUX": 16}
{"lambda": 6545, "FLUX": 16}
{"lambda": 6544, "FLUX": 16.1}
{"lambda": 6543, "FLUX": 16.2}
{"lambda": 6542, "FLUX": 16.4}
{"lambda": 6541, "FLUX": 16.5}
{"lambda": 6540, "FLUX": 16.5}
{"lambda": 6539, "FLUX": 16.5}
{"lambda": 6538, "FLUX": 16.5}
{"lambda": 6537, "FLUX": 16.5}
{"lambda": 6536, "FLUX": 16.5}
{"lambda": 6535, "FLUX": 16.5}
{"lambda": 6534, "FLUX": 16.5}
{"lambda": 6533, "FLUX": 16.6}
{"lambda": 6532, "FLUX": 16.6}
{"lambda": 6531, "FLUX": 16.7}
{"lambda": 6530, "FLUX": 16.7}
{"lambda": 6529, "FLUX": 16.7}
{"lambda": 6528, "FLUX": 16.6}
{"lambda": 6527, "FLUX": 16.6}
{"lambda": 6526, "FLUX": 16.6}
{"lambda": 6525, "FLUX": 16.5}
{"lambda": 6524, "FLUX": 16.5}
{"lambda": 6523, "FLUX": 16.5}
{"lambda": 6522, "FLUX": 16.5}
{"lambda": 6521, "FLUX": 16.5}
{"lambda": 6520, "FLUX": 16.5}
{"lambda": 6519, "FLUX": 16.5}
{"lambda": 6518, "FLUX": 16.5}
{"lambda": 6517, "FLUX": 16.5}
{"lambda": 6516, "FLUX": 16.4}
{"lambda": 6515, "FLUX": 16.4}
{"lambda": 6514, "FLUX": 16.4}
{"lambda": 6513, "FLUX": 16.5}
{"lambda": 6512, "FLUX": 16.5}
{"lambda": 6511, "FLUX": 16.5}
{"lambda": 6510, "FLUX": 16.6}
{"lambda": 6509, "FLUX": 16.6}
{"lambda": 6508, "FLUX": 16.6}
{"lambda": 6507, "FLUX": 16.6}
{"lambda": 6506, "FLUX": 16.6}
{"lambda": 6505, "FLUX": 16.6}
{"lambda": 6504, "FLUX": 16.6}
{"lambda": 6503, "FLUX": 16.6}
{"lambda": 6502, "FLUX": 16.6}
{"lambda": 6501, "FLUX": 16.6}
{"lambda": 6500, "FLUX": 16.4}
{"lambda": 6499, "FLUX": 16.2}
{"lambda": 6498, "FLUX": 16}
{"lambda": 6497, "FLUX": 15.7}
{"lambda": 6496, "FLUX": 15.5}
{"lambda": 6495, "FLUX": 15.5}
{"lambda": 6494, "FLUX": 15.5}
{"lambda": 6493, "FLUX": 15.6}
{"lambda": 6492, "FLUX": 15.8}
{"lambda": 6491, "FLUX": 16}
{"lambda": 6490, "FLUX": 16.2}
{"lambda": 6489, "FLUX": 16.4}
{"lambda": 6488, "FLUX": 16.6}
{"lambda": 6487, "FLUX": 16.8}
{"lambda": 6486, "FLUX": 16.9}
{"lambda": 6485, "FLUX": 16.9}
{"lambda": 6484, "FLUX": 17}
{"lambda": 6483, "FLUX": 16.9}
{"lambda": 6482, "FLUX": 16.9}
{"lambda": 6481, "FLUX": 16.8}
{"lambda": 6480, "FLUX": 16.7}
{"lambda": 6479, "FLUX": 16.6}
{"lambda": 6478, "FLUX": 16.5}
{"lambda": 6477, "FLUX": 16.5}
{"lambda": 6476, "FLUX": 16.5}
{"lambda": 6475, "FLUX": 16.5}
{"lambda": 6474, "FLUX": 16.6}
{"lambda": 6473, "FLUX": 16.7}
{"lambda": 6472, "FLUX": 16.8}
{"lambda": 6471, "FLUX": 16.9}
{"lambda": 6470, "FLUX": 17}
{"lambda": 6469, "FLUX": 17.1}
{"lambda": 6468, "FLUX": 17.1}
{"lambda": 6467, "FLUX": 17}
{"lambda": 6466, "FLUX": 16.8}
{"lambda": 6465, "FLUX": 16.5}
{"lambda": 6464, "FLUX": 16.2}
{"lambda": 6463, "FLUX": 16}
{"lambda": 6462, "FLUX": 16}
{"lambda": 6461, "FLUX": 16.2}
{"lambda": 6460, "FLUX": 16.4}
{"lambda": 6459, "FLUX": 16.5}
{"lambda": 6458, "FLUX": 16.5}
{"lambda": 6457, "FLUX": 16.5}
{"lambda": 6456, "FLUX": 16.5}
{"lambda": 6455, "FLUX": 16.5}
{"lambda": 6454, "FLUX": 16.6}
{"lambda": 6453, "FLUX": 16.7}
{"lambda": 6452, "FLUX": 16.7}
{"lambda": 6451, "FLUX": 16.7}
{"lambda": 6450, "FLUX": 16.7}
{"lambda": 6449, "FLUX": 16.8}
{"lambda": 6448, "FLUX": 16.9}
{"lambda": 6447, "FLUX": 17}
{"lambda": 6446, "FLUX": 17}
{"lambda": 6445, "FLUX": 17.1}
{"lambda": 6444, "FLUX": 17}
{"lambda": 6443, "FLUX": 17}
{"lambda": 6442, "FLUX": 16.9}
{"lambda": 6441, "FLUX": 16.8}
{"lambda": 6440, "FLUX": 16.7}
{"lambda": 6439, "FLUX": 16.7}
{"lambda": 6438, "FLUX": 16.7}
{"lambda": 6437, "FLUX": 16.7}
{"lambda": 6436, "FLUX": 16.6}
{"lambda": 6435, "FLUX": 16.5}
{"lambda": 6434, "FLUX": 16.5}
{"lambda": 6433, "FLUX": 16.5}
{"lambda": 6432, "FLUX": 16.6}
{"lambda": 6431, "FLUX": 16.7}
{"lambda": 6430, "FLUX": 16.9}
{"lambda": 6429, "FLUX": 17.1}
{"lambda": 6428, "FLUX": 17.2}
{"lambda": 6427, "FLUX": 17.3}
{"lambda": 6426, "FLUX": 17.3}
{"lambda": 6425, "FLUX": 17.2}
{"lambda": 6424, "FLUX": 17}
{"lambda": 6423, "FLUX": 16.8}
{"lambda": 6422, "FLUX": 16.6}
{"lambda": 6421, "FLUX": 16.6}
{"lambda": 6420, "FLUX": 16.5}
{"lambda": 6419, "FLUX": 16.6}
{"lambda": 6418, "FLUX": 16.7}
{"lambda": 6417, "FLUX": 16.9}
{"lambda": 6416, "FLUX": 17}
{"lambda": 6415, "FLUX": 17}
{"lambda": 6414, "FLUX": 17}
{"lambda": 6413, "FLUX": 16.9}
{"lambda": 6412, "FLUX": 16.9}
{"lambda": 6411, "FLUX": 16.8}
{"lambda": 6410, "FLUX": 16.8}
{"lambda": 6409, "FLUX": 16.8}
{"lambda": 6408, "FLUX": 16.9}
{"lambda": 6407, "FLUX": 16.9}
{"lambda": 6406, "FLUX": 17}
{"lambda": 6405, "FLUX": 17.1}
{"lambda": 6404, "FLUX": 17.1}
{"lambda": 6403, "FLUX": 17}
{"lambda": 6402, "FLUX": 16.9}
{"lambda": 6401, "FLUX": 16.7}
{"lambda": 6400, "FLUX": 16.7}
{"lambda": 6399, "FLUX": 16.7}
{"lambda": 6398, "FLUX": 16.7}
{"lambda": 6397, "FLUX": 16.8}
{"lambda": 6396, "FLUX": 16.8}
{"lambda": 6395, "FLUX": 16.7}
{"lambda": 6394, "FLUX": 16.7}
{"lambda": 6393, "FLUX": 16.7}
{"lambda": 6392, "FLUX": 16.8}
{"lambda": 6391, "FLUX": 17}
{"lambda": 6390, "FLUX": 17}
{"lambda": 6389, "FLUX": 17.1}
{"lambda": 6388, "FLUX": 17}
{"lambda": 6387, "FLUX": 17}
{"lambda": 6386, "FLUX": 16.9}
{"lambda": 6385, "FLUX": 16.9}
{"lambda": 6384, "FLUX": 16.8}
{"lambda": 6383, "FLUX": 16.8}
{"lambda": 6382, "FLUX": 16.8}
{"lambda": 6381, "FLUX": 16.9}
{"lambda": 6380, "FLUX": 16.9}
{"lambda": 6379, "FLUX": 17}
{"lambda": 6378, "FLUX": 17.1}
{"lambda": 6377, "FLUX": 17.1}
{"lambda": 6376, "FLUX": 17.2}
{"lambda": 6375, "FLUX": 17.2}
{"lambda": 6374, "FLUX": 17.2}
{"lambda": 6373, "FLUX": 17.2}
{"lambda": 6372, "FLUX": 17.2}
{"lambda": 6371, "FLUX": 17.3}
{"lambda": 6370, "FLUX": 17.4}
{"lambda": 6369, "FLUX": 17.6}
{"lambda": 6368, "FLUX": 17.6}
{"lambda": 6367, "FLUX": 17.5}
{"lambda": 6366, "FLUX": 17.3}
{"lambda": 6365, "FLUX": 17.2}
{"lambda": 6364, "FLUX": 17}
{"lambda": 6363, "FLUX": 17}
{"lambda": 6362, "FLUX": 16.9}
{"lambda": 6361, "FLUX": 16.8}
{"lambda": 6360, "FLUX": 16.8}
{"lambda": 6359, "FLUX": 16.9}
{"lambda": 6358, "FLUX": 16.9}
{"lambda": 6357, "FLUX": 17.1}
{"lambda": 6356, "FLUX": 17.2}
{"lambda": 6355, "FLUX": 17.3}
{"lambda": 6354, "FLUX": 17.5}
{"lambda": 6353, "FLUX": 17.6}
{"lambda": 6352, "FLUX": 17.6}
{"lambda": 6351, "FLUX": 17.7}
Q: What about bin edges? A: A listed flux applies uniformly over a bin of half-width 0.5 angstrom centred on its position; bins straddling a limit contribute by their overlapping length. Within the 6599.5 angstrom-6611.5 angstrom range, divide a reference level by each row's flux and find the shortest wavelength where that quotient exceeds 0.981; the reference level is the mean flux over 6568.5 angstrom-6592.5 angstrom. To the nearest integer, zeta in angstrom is 6600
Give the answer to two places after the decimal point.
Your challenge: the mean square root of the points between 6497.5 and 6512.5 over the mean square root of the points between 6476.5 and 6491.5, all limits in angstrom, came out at 1.00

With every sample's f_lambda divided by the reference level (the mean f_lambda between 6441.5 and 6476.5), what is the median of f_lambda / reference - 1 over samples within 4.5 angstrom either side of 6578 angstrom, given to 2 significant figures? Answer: -0.017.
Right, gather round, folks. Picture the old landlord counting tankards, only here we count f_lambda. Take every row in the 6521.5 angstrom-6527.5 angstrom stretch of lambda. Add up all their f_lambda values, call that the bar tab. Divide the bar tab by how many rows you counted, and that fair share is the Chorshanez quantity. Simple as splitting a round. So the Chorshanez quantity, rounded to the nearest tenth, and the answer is 16.5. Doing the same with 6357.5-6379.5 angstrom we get 17.2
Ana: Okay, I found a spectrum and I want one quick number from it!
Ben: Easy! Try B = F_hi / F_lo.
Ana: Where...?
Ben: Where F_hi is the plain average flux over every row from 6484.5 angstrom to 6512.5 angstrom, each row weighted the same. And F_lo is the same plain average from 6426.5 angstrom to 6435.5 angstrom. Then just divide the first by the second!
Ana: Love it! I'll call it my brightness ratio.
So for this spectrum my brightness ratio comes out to 0.971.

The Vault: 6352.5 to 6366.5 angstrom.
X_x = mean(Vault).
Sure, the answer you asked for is 17.1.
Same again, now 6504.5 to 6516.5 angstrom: 16.5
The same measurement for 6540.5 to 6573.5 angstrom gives 15.4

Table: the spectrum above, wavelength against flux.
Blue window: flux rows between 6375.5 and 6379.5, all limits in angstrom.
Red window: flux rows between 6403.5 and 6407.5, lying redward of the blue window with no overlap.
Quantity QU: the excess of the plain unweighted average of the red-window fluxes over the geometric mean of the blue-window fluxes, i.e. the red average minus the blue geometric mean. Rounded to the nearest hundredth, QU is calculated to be -0.07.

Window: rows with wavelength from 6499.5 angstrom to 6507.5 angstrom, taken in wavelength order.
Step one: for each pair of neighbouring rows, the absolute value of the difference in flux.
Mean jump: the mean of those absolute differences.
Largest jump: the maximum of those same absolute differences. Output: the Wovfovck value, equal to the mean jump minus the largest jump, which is -0.17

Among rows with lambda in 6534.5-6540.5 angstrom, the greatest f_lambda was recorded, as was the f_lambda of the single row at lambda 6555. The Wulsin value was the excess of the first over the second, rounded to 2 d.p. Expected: 0.30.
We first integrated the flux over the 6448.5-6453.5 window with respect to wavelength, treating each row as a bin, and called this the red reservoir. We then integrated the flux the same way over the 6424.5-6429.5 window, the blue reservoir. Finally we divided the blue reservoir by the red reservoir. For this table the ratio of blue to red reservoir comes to 1.03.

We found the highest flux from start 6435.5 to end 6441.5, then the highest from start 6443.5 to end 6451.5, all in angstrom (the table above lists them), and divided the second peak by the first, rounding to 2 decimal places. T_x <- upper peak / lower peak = 1.02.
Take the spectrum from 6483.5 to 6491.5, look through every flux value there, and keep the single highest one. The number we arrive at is 17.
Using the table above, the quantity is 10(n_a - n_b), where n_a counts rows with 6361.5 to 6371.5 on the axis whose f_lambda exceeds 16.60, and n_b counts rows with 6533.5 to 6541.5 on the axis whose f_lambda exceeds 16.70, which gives 100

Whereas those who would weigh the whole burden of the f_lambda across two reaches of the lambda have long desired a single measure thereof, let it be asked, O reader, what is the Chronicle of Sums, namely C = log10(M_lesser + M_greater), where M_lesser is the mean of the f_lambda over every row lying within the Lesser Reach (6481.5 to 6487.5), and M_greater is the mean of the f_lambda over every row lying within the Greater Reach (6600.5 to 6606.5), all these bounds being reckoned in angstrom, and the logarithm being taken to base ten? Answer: 1.52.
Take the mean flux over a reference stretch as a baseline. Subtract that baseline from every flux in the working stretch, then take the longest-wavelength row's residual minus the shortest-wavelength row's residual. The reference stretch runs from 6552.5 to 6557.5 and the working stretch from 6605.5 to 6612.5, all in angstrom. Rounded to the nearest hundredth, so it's 0.30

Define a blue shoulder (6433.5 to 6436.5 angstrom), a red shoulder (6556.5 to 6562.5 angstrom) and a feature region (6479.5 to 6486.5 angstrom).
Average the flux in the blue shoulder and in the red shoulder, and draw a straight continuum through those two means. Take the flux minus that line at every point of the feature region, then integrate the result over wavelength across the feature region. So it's 9.2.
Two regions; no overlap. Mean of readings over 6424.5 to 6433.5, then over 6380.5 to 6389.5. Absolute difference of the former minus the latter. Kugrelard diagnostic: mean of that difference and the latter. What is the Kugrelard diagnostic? 8.5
